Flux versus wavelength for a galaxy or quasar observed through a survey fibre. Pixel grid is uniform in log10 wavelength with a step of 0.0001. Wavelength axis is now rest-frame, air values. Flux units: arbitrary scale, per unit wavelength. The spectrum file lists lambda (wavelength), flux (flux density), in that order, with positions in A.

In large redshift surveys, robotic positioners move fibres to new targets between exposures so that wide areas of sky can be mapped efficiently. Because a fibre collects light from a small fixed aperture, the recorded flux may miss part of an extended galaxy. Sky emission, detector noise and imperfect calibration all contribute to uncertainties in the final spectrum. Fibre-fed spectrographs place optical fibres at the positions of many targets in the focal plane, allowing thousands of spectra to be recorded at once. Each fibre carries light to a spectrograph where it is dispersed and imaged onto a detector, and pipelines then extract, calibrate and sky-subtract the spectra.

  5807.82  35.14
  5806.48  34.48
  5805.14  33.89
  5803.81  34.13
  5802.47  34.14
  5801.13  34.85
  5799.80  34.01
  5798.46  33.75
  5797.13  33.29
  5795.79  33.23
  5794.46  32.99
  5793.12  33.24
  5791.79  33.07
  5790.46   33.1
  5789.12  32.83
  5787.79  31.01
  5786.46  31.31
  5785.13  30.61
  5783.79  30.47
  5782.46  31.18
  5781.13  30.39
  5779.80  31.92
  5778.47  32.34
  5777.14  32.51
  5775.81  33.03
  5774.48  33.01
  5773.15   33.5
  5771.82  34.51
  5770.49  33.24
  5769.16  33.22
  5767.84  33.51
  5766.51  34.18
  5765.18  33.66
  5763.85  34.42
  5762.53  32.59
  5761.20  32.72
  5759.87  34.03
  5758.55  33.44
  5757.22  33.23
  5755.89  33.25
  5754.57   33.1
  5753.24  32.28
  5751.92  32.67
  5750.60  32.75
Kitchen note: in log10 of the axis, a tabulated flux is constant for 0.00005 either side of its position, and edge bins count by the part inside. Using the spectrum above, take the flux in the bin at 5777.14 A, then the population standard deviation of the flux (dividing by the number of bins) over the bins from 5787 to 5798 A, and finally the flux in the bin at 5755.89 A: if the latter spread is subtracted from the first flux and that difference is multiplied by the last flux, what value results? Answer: 1057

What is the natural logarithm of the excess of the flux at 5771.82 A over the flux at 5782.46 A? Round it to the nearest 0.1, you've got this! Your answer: 1.2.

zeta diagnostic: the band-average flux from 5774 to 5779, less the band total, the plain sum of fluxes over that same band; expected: -98.2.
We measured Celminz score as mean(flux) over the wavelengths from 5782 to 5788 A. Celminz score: 30.9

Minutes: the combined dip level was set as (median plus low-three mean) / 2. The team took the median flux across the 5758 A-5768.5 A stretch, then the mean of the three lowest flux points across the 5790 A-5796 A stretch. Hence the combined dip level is 33.3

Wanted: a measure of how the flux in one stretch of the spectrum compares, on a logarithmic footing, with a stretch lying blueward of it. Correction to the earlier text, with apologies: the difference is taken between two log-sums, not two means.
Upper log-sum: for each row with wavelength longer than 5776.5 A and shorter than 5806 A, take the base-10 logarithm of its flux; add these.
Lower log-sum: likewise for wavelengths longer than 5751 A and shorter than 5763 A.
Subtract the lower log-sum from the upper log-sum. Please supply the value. 20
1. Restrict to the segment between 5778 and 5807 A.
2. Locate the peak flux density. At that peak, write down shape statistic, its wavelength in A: 5801.13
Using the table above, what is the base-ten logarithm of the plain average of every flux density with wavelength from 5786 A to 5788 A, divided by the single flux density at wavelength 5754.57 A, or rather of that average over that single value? -0.03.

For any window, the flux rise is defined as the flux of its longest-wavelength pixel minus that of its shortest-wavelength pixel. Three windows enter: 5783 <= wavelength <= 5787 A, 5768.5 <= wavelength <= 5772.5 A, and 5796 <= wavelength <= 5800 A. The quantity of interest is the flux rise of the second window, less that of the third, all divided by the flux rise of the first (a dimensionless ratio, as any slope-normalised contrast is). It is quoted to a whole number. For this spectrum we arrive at 1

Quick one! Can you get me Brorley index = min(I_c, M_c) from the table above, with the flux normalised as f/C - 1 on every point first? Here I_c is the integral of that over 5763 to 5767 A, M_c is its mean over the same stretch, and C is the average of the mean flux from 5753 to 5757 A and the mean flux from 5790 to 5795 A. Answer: 0.03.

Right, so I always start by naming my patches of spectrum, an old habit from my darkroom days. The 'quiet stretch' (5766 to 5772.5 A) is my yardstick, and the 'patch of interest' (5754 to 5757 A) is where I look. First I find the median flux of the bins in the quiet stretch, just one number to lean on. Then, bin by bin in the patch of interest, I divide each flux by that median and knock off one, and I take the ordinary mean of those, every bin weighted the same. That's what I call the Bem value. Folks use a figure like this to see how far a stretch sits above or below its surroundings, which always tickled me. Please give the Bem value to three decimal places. -0.010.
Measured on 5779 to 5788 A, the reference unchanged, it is -0.075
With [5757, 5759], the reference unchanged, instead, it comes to -0.005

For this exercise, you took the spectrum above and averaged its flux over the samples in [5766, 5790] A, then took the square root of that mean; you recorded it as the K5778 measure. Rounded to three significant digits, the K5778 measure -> 5.69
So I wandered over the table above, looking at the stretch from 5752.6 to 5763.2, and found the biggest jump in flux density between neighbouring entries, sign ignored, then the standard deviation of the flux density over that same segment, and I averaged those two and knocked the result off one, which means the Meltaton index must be 0.1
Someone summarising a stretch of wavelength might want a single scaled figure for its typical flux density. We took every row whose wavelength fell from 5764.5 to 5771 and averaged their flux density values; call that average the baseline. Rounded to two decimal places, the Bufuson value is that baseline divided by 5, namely 6.71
